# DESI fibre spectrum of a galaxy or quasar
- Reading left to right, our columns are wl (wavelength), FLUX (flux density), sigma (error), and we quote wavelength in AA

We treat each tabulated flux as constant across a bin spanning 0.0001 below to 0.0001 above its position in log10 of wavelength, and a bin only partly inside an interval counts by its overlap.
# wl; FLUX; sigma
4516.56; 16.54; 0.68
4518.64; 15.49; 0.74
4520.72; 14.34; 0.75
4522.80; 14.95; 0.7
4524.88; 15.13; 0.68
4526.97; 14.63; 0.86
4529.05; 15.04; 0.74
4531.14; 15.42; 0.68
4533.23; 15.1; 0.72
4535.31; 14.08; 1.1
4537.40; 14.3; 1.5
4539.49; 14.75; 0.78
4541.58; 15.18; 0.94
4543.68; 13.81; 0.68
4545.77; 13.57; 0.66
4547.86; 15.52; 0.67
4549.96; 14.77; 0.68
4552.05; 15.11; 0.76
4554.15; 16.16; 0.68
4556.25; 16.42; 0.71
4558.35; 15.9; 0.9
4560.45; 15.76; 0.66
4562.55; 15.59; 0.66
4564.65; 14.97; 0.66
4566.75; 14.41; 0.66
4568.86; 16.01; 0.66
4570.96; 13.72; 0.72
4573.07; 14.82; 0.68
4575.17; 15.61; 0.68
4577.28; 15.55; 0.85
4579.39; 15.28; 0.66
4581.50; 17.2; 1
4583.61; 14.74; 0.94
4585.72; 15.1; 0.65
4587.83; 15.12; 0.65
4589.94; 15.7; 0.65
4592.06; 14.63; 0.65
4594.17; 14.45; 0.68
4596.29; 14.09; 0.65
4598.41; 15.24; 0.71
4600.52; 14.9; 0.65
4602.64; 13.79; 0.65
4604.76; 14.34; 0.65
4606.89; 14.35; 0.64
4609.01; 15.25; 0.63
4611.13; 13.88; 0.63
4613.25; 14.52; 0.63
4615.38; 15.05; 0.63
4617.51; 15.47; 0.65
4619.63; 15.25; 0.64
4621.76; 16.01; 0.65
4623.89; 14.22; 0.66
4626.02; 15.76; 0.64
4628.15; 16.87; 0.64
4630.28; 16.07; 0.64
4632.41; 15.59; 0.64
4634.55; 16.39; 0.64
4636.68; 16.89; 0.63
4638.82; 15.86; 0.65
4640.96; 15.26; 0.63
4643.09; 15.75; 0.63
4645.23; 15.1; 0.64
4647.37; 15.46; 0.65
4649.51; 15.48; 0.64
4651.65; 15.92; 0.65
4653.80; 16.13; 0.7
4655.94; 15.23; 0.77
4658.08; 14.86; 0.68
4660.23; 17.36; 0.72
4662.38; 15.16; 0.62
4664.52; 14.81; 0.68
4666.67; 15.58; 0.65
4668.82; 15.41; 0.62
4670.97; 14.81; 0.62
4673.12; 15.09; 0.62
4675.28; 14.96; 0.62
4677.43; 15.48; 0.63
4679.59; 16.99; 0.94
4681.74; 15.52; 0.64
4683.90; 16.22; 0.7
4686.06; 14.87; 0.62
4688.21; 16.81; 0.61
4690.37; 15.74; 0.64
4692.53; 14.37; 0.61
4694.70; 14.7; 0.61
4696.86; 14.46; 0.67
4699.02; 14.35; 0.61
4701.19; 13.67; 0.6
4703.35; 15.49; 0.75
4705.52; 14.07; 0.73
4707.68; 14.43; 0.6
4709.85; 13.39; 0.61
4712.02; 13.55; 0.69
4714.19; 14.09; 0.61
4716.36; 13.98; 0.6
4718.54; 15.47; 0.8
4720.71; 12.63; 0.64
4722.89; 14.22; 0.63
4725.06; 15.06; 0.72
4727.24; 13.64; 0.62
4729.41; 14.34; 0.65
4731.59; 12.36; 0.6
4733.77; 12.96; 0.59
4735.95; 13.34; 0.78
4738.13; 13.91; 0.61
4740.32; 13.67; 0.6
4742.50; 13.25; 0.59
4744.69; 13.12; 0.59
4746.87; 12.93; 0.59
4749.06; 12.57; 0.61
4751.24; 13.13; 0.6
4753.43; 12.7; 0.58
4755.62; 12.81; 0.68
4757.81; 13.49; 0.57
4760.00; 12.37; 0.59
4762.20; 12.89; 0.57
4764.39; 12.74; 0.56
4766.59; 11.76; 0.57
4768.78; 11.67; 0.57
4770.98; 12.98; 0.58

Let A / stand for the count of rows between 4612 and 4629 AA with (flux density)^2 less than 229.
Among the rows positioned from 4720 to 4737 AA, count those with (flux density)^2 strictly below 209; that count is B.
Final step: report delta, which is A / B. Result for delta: 0.4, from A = 3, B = 7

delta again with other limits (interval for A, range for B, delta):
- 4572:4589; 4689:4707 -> 1.0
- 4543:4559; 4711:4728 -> 0.7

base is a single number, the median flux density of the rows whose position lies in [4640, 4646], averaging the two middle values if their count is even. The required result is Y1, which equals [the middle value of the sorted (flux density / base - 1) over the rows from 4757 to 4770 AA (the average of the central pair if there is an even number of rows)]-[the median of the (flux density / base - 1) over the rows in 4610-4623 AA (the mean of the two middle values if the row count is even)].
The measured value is -0.170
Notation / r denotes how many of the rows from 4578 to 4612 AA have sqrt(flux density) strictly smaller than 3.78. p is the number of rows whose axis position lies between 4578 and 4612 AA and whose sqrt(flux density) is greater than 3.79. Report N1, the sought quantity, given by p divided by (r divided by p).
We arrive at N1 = 40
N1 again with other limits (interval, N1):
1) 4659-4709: 200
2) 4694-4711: 5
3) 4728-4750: 0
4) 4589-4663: 210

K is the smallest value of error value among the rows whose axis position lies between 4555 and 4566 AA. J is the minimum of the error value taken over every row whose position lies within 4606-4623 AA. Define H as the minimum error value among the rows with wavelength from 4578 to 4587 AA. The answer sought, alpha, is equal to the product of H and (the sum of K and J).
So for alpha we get 0.84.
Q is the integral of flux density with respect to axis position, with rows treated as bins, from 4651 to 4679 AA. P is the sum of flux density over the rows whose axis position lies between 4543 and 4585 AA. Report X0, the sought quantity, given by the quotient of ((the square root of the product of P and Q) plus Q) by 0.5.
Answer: 1592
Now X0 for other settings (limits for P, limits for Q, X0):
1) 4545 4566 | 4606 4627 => 1069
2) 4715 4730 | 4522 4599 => 3001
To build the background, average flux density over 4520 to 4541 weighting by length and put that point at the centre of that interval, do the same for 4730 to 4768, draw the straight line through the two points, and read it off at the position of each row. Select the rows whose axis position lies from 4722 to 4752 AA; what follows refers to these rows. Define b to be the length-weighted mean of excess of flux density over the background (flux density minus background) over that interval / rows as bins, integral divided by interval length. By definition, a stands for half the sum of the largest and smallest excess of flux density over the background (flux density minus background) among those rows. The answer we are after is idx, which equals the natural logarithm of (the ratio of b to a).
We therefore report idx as -0.35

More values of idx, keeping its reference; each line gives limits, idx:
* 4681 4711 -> -0.17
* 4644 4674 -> -0.32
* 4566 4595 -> -0.26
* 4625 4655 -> -0.05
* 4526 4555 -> -0.87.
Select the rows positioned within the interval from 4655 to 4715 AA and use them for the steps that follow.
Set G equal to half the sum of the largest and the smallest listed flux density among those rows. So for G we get 15.4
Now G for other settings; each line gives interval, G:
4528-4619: 15.4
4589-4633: 15.3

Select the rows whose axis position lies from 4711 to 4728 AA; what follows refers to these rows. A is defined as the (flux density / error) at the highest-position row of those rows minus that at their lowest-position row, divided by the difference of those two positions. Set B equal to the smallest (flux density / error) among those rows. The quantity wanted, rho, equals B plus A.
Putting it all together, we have 19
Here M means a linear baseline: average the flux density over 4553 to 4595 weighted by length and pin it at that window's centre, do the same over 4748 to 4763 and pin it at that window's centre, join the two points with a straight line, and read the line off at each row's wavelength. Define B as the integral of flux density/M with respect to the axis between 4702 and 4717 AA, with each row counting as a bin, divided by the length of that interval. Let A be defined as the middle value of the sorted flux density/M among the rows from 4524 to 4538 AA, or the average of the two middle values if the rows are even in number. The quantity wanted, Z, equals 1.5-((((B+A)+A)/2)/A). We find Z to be -0.057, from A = 0.94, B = 1.049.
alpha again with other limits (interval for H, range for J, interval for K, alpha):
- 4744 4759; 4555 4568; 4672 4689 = 0.72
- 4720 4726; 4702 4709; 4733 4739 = 0.75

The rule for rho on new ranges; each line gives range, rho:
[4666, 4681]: 18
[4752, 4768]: 19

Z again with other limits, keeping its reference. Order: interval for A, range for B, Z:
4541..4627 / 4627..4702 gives -0.054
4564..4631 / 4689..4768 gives -0.018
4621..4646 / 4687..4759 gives 0.022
